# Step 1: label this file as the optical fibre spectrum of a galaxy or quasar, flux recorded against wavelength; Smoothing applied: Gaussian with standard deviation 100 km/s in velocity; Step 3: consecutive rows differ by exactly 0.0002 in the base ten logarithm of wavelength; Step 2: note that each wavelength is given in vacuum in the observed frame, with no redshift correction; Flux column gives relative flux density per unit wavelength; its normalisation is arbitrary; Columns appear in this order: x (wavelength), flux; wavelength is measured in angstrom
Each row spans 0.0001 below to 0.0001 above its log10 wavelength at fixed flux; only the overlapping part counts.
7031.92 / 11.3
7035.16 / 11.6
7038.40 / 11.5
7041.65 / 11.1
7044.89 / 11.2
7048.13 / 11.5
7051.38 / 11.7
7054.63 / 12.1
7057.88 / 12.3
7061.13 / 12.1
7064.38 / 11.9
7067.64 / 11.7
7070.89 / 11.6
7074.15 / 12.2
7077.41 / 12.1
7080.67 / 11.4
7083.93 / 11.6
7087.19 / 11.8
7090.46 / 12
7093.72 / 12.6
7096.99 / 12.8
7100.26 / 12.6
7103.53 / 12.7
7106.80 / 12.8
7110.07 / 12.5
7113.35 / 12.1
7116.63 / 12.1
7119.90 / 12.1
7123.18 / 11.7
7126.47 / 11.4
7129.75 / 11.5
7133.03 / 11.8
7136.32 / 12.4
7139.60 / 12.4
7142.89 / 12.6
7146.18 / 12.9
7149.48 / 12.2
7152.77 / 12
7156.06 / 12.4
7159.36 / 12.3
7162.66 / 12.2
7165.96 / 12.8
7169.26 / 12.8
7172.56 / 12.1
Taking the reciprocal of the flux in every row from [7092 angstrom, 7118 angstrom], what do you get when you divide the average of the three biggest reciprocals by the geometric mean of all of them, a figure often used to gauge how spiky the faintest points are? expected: 1.02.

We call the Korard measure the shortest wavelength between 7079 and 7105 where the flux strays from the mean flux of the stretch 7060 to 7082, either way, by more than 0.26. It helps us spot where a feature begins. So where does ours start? 7080.67 angstrom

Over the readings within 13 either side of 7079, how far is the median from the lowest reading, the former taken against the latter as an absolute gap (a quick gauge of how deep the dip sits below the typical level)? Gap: 0.35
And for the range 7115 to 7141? 0.55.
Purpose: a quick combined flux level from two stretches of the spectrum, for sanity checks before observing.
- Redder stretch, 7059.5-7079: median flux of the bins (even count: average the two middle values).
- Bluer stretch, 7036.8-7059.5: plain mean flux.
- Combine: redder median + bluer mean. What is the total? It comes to 23.6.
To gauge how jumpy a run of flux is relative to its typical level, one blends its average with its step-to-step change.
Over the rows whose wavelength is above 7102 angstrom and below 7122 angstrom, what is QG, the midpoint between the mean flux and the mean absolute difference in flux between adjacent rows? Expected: 6.3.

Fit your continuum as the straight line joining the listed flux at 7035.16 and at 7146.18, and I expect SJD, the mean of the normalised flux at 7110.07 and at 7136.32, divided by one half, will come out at 1.97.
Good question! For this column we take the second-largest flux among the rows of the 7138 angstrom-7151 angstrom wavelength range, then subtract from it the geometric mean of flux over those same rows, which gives 0.08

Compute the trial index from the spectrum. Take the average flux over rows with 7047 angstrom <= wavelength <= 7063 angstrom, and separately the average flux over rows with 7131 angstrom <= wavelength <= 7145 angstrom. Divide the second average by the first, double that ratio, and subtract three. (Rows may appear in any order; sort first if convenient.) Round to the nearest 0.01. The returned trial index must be -0.94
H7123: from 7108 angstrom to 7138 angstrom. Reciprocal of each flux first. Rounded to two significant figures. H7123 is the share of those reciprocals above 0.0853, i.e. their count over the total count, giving 0.33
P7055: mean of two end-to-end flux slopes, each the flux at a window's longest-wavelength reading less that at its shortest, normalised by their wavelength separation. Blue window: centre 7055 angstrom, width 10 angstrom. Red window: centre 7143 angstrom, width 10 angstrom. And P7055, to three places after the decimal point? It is 0.084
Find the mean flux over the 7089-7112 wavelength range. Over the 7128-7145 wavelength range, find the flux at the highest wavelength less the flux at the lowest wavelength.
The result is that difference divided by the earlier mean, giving 0.09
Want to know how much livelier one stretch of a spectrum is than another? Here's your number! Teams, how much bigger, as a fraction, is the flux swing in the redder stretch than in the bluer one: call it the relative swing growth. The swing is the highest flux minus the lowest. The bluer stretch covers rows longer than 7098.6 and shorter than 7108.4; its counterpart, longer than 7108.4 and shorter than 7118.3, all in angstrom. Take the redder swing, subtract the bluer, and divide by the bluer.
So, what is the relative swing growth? 1.0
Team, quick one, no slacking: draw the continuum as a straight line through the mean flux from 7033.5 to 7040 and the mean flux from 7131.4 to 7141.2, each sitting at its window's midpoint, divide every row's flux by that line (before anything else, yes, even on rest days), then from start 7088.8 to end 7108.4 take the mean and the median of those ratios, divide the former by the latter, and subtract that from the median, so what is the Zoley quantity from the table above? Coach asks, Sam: 0.06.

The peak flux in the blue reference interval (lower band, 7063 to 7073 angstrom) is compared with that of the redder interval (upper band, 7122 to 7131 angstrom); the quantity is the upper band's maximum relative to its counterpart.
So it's 0.98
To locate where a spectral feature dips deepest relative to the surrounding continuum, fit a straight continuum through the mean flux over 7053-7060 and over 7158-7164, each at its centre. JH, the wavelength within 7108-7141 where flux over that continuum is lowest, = 7126.47 angstrom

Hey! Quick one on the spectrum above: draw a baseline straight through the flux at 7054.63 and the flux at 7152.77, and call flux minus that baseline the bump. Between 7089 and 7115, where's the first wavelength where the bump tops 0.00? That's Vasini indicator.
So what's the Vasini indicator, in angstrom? 7093.72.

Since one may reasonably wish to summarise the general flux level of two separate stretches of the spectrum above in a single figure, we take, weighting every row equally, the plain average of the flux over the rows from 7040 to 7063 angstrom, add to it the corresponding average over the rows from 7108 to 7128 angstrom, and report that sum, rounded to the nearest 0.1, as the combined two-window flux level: 23.7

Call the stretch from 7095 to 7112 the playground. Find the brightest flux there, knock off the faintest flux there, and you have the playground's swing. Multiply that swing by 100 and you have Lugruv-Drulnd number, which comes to 30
